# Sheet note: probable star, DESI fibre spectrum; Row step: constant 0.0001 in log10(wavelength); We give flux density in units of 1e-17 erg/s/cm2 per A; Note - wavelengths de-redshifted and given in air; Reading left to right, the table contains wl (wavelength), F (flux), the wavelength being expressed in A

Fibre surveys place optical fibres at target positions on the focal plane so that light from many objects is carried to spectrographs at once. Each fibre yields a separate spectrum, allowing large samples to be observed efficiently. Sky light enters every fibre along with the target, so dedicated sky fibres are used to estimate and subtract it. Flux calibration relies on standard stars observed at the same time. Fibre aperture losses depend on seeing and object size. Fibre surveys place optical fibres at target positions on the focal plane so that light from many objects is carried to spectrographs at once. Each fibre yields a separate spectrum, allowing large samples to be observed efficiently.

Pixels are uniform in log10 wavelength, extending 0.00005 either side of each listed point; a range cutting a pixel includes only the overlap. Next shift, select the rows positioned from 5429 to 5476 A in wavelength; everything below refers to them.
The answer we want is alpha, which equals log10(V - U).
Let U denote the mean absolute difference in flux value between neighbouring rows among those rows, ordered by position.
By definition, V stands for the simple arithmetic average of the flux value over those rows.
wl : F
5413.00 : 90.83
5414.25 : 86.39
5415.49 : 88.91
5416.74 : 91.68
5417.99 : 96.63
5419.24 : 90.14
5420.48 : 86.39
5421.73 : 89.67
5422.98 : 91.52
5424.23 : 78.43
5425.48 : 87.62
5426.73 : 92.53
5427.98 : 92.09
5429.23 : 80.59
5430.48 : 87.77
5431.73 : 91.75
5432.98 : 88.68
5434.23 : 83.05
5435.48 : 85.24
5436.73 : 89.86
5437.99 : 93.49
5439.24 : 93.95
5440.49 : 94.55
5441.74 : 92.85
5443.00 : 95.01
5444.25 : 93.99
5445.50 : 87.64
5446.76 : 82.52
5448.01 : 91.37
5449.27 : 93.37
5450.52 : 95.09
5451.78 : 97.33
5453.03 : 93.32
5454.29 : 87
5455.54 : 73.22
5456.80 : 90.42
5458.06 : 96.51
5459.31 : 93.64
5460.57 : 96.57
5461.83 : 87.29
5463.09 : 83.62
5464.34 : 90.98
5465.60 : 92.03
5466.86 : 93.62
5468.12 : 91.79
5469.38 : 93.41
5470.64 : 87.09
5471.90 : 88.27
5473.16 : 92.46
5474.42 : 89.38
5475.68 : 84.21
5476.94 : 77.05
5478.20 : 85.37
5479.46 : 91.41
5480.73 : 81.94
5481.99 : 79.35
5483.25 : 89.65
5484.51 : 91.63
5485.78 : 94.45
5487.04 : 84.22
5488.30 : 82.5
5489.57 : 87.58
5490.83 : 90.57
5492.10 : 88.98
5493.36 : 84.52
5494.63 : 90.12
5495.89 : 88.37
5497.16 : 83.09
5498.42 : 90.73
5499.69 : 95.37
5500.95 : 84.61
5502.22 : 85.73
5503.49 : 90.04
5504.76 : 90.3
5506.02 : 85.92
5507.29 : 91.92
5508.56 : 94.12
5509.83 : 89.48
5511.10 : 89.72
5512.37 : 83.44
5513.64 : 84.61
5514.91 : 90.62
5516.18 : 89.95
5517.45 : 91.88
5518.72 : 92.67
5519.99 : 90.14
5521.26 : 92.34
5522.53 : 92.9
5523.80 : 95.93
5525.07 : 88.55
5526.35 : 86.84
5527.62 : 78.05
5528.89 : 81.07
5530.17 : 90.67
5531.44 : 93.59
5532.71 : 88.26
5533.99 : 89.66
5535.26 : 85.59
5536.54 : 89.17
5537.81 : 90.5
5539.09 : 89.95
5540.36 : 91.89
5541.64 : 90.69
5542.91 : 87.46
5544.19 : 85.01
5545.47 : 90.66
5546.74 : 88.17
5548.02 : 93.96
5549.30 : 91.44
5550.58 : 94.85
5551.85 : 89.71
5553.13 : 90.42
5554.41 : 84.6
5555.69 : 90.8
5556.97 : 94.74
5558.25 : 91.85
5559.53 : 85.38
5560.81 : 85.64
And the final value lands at 1.93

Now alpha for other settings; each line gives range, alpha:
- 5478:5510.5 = 1.92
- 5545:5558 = 1.94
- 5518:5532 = 1.93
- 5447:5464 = 1.93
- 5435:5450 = 1.94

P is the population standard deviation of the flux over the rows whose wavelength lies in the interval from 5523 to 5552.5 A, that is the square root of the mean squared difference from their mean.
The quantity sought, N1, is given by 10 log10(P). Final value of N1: 6.0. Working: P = 4.0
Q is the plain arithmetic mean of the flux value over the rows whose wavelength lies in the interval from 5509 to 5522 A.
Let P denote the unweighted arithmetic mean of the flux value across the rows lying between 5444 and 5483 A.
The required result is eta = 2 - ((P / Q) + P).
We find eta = -88.1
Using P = 89.1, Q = 89.5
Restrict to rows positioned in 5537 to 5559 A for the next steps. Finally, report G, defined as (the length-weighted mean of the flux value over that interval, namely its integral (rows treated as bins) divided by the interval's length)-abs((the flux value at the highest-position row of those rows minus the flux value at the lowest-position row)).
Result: 89.0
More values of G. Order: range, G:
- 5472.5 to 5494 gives 78.8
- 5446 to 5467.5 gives 79.3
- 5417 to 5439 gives 85.5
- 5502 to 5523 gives 82.6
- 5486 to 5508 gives 80.4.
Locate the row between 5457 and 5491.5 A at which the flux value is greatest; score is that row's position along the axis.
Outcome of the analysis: 5460.57 A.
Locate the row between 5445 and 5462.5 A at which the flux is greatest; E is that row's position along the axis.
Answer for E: 5451.78 A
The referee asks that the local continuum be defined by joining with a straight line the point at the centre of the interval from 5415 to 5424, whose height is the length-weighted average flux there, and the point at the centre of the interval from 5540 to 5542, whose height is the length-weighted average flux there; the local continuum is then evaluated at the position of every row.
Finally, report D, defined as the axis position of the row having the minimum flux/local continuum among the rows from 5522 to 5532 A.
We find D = 5527.62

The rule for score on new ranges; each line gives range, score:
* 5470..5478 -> 5473.16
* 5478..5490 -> 5485.78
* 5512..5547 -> 5523.80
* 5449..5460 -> 5451.78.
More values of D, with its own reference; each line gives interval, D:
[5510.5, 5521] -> 5512.37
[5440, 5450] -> 5446.76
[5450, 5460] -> 5455.54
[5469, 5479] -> 5476.94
